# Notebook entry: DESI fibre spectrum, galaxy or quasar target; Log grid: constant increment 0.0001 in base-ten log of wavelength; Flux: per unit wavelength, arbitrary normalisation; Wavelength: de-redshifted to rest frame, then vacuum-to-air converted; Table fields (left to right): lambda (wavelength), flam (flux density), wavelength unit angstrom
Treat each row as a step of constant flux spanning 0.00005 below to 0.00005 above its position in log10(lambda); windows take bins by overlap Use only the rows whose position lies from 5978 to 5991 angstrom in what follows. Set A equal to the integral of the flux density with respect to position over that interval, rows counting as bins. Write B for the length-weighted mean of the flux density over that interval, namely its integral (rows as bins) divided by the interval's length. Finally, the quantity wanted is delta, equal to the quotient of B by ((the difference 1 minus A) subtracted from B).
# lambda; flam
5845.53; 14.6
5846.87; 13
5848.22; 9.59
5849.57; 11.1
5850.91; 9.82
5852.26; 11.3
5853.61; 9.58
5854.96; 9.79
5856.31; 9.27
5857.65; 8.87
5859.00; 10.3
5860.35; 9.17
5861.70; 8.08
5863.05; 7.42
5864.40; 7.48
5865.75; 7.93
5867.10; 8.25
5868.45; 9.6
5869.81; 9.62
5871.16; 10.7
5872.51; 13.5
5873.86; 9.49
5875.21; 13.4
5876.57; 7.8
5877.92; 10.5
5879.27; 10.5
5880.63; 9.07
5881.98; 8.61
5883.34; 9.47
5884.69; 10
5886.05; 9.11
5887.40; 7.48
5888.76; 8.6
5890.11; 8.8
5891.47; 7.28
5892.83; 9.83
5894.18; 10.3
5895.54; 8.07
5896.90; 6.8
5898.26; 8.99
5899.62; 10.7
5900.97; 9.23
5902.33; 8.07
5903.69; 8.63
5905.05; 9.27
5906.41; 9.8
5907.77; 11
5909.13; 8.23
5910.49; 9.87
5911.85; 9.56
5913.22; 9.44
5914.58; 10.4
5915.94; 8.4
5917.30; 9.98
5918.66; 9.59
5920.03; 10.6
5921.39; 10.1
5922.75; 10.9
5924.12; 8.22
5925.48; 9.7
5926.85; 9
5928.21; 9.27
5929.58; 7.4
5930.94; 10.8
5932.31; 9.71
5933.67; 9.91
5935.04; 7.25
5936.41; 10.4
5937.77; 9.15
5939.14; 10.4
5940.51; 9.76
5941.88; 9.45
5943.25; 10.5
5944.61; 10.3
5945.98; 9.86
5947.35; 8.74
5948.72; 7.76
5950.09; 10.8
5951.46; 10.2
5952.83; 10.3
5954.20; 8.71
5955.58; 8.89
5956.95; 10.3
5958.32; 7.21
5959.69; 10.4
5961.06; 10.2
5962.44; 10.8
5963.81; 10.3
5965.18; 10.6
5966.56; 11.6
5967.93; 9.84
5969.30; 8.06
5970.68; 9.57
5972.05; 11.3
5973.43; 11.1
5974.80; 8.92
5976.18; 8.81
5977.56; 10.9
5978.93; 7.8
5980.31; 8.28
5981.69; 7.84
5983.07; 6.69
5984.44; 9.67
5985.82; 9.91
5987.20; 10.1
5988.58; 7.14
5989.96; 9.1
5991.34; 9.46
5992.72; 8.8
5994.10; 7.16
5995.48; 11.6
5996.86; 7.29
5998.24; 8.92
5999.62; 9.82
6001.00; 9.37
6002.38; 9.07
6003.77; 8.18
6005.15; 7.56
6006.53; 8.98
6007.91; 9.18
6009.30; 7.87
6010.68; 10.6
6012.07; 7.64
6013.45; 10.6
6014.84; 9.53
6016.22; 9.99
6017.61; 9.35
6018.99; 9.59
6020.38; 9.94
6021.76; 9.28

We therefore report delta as 0.072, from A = 111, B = 8.6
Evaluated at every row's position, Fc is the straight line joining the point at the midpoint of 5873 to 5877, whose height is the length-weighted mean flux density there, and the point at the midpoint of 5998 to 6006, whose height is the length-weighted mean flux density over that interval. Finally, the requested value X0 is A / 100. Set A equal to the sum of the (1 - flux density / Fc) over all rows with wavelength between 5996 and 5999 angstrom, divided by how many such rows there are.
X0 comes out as 0.0009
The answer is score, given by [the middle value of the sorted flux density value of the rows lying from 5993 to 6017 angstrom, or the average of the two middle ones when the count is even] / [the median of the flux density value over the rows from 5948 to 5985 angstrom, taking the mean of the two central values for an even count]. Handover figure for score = 0.922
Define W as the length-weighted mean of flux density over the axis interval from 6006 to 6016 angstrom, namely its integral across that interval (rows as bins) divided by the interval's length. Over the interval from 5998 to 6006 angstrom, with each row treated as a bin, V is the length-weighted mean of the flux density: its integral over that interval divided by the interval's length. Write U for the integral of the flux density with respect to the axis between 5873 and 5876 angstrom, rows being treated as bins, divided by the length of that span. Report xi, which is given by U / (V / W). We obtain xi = 12.0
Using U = 11.4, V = 8.82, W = 9.2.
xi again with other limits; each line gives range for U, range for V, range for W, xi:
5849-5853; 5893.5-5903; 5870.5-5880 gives 13.1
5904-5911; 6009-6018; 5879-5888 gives 9.3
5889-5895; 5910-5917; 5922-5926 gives 9.1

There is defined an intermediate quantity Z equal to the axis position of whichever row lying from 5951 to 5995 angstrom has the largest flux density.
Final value 5966.56 angstrom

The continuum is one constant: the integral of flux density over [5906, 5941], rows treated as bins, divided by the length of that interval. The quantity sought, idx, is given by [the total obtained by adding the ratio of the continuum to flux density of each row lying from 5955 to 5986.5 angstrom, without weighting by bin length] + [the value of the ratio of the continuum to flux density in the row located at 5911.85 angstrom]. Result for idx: 24.6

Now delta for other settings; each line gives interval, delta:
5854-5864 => 0.092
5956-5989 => 0.030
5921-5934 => 0.072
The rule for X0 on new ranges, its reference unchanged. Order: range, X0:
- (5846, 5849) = -0.0004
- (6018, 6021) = -0.0014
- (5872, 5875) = -0.0009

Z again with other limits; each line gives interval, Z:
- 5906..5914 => 5907.77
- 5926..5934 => 5930.94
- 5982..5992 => 5987.20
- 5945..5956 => 5950.09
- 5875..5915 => 5875.21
